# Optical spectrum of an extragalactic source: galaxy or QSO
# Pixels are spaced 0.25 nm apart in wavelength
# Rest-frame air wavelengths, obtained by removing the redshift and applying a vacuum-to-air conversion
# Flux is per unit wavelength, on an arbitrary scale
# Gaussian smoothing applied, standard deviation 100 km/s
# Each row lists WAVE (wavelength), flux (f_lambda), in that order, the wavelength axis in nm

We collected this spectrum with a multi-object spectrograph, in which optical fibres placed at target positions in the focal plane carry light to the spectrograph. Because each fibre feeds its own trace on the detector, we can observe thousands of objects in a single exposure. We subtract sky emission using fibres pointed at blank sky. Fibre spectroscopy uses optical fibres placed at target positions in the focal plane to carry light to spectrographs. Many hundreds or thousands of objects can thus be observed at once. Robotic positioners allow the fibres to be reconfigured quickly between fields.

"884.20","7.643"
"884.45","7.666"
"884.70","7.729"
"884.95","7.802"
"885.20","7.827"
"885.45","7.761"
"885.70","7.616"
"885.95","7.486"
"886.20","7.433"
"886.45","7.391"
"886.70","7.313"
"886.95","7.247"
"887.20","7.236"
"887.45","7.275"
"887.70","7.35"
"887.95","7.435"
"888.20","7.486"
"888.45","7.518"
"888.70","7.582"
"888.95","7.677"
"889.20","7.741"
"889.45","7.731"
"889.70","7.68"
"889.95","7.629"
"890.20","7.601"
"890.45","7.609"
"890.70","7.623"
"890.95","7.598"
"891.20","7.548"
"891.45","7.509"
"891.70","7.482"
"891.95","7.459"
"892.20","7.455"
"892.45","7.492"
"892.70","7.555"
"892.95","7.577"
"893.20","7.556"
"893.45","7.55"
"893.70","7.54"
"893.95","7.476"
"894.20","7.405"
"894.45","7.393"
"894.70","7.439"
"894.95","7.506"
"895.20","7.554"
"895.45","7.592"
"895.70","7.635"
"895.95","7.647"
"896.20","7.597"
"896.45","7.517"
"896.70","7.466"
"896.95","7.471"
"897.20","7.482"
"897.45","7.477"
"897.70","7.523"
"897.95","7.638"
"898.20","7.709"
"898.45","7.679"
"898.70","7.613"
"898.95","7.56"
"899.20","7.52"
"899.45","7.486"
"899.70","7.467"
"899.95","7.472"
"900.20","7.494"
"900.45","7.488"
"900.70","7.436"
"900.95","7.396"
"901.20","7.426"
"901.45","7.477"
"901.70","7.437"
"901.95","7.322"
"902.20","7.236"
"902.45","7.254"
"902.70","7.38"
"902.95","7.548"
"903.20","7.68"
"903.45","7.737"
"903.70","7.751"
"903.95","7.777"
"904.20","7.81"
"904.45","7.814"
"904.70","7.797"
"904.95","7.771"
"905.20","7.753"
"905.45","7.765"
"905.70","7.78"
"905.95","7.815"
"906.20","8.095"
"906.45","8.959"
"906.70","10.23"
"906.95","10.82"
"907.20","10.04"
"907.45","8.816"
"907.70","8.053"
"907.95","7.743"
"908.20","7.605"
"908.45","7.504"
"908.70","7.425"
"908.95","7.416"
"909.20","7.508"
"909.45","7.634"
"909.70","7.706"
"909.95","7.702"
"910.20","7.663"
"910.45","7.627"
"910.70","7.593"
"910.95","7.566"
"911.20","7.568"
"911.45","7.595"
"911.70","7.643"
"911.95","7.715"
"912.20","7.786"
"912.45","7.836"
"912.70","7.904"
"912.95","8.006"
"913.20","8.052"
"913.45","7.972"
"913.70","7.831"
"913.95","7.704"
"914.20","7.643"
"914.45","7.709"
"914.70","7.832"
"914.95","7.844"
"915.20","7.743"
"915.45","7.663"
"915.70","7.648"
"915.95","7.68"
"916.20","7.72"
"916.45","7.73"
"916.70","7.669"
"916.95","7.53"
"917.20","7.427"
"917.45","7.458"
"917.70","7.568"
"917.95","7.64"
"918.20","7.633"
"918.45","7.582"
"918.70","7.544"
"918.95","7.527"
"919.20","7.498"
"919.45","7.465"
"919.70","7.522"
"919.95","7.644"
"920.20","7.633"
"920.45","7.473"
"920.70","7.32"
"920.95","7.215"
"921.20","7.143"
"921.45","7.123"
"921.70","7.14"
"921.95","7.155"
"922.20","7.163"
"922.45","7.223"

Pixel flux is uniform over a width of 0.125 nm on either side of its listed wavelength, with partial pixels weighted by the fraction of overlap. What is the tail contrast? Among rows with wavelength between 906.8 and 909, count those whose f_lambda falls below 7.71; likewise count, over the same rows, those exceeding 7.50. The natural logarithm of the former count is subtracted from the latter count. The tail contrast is 6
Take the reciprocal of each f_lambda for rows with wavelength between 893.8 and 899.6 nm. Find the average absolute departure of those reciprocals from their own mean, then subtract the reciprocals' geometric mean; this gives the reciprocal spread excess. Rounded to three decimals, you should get -0.131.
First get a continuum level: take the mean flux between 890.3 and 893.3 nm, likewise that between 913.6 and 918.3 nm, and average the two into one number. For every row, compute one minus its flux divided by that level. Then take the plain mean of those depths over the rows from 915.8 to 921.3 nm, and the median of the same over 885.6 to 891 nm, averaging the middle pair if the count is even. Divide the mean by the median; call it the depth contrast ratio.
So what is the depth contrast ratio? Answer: 1.4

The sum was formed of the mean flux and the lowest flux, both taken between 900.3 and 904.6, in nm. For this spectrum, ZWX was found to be 14.8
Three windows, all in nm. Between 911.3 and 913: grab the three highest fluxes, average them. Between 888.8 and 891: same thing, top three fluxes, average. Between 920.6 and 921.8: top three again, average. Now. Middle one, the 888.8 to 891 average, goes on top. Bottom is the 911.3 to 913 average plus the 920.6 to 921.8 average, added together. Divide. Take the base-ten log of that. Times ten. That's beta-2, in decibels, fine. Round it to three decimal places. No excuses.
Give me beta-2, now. -2.927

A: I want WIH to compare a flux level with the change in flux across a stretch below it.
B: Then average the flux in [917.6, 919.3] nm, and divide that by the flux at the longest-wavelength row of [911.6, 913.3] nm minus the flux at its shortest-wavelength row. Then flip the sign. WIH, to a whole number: -19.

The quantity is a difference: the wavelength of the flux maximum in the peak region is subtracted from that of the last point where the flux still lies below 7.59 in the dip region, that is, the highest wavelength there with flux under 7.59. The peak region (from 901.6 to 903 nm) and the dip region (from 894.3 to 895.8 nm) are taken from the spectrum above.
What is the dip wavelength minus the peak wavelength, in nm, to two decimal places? -7.75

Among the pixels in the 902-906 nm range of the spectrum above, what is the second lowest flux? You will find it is 7.254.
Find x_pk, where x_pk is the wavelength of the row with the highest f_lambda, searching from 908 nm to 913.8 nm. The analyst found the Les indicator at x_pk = 913.20 nm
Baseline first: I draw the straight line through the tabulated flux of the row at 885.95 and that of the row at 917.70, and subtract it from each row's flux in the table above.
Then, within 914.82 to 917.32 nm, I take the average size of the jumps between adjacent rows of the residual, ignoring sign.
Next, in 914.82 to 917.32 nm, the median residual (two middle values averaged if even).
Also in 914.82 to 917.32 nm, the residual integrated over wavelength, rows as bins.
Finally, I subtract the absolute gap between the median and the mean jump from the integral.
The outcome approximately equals 0.21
